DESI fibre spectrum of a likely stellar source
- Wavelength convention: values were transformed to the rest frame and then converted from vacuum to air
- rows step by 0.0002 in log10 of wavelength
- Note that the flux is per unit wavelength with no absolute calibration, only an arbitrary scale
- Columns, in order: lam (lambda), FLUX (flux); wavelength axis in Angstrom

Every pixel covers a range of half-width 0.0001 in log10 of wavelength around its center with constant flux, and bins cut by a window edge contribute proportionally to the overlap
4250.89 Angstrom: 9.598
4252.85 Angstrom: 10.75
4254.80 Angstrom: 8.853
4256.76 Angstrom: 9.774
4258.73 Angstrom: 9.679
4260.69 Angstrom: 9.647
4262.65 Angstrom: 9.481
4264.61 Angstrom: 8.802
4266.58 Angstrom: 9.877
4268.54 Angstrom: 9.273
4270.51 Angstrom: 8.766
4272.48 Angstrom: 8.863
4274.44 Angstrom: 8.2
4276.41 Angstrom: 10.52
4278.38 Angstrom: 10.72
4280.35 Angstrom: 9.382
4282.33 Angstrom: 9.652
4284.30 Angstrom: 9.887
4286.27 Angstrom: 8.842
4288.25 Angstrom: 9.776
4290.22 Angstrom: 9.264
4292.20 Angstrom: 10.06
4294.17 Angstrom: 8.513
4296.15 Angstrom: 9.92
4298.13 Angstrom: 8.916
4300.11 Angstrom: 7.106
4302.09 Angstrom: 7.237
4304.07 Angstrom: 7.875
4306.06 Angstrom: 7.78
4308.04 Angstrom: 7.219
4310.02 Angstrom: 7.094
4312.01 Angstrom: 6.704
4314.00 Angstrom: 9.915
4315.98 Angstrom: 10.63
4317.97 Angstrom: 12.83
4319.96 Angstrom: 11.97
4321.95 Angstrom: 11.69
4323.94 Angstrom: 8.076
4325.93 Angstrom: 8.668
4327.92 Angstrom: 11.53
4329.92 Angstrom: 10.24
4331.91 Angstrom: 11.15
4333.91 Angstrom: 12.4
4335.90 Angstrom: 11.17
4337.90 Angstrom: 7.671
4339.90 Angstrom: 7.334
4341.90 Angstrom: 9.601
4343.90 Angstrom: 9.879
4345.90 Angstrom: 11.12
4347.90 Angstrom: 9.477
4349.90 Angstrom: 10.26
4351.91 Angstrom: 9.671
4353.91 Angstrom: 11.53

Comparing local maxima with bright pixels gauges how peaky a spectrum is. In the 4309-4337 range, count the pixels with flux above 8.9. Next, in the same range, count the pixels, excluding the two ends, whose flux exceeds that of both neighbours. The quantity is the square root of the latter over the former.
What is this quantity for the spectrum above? 0.548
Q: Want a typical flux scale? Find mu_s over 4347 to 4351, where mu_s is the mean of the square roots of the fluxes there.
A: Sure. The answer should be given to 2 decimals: 3.14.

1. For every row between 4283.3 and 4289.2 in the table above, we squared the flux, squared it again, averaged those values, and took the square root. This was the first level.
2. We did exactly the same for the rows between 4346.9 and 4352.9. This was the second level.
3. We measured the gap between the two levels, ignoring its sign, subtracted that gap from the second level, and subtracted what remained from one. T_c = -90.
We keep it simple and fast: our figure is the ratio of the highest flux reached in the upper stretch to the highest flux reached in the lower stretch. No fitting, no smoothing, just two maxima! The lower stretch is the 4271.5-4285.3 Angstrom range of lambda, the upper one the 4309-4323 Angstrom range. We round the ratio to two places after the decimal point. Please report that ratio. 1.20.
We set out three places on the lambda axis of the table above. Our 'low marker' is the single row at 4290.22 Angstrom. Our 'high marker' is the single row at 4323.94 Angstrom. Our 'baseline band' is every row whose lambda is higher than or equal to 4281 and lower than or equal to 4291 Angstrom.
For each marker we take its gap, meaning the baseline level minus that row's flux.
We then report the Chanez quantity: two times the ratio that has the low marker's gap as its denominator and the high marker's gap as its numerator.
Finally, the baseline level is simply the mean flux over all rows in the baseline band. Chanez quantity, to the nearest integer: 13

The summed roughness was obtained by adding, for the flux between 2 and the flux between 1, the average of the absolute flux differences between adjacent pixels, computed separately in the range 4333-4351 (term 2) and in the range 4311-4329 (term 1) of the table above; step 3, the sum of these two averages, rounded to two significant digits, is 3.2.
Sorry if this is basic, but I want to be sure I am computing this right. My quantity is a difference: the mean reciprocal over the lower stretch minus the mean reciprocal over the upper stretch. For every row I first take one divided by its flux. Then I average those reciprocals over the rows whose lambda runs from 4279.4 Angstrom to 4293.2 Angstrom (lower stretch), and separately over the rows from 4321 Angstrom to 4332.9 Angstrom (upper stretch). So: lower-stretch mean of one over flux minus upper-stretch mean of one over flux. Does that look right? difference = 0.005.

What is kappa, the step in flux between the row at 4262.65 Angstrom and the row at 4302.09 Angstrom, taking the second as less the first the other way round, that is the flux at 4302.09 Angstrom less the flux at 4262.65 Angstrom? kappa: -2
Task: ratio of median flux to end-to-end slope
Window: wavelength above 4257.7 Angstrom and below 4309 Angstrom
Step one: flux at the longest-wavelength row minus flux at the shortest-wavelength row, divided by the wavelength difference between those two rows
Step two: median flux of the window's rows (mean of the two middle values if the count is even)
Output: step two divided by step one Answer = -186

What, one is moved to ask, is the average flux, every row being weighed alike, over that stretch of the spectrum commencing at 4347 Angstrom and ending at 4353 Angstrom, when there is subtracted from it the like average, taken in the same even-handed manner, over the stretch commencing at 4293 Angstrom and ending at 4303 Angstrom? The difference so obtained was 1.5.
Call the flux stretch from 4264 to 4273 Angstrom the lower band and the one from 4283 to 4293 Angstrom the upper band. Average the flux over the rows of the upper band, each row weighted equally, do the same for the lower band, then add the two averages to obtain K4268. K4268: 18.7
